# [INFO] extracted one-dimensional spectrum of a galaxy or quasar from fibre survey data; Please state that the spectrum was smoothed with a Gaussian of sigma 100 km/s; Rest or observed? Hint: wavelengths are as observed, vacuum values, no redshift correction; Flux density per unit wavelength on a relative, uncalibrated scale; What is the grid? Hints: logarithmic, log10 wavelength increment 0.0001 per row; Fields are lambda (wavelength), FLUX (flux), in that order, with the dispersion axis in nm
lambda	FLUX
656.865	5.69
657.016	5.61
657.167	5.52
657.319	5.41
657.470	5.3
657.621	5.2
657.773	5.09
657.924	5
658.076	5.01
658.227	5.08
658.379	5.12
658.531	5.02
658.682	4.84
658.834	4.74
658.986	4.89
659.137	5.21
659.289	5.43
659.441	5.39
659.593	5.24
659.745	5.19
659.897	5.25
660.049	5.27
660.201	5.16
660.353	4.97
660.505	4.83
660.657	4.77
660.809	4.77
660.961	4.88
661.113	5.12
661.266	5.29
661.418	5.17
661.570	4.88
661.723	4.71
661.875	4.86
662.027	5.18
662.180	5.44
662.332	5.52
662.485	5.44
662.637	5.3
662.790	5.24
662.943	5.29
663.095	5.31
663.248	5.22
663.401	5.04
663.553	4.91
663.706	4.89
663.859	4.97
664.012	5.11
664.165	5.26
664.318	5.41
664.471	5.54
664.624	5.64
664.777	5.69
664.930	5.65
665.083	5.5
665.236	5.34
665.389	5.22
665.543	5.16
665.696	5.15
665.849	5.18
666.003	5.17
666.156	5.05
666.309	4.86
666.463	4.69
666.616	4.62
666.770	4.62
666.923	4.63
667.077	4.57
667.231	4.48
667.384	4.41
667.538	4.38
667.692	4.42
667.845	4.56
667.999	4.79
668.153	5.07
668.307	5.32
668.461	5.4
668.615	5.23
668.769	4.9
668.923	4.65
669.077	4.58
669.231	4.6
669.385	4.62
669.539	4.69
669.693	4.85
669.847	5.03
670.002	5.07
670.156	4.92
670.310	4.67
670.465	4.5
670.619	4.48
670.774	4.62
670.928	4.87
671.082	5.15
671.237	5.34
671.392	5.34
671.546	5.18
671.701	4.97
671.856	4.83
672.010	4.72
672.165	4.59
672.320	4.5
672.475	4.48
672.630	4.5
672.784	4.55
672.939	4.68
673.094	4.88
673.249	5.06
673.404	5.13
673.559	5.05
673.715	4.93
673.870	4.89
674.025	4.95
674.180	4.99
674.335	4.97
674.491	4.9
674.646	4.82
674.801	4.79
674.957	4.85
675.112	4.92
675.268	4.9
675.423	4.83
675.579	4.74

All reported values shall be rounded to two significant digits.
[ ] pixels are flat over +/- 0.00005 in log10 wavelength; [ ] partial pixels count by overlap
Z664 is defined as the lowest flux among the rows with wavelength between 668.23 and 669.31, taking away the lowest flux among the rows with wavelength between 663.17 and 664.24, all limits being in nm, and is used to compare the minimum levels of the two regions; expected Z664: -0.31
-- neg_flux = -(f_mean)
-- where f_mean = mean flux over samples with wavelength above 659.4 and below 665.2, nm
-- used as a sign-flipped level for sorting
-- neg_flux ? -5.2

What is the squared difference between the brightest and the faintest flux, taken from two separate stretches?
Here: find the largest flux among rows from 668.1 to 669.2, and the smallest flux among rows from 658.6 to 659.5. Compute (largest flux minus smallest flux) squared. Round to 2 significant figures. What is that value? 0.44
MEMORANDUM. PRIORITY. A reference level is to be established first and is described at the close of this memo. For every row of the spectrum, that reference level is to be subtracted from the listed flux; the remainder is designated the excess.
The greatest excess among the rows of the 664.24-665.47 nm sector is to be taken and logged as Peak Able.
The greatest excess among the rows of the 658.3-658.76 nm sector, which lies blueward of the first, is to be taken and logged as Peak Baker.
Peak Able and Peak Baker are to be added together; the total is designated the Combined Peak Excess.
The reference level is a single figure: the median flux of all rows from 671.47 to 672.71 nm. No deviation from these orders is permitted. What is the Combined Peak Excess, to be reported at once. 1.50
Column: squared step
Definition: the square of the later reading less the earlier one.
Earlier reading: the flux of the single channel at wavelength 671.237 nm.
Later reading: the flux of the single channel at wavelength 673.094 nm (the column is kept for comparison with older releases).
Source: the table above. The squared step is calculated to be 0.21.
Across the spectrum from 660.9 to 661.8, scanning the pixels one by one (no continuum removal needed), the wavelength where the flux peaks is 661.266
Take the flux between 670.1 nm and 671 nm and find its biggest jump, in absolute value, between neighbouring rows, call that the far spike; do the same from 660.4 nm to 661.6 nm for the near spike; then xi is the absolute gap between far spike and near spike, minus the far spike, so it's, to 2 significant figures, -0.21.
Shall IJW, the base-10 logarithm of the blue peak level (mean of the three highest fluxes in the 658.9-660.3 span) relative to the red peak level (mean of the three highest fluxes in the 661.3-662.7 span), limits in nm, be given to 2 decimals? -0.01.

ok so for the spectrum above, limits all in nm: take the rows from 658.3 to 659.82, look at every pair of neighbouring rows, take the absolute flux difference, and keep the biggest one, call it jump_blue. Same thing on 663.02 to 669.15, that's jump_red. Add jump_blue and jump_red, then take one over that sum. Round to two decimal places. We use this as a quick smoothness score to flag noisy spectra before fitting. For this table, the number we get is 1.54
